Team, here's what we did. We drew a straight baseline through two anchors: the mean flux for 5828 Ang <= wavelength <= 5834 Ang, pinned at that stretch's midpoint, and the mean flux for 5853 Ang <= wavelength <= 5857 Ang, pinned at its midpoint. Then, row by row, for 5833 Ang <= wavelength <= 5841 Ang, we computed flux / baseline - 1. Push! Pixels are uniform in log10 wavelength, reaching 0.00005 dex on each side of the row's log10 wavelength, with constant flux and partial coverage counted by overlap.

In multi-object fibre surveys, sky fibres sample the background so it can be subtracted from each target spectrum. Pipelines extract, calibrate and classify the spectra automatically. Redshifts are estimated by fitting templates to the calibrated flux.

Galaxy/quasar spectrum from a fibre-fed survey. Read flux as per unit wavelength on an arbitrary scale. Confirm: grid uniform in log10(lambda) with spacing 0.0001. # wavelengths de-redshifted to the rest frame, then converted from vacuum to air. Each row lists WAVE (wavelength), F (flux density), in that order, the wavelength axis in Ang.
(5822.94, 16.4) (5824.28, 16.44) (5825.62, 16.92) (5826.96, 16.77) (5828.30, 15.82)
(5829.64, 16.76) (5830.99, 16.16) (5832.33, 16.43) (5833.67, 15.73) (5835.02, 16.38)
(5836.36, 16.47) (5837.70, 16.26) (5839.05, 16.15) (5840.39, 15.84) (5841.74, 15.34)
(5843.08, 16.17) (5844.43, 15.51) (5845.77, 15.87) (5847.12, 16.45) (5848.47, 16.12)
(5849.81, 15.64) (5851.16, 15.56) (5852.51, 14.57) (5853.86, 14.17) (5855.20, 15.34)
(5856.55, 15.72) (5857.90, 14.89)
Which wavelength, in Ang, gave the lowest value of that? 5833.67 Ang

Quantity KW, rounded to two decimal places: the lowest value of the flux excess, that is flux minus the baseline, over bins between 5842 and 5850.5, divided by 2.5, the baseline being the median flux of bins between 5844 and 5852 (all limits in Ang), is -0.10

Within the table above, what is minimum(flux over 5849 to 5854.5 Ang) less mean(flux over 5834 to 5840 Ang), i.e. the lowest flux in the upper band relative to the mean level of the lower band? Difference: -2.1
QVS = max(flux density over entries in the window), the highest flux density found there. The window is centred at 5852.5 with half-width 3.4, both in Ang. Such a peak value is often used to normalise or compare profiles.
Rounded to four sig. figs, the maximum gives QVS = 15.64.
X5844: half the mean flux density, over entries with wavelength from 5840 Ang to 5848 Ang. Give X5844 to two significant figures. 7.9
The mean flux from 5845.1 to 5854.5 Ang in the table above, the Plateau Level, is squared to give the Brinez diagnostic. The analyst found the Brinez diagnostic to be 240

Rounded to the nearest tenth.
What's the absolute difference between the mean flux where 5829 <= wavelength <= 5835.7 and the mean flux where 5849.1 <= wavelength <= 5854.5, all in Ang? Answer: 1.3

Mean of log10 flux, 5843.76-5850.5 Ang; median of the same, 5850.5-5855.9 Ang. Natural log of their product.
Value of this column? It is 0.345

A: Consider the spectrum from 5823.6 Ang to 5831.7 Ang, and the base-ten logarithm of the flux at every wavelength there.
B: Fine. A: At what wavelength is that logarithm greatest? 5825.62 Ang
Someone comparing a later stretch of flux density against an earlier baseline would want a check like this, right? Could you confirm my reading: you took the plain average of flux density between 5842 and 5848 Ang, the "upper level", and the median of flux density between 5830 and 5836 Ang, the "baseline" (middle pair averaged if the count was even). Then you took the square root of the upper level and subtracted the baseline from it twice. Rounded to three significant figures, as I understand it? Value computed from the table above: -28.5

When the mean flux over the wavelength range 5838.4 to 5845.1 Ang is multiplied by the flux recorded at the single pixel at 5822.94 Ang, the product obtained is 259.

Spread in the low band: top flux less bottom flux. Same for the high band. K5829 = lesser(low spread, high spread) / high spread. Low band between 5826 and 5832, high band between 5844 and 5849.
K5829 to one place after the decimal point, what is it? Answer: 1.0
